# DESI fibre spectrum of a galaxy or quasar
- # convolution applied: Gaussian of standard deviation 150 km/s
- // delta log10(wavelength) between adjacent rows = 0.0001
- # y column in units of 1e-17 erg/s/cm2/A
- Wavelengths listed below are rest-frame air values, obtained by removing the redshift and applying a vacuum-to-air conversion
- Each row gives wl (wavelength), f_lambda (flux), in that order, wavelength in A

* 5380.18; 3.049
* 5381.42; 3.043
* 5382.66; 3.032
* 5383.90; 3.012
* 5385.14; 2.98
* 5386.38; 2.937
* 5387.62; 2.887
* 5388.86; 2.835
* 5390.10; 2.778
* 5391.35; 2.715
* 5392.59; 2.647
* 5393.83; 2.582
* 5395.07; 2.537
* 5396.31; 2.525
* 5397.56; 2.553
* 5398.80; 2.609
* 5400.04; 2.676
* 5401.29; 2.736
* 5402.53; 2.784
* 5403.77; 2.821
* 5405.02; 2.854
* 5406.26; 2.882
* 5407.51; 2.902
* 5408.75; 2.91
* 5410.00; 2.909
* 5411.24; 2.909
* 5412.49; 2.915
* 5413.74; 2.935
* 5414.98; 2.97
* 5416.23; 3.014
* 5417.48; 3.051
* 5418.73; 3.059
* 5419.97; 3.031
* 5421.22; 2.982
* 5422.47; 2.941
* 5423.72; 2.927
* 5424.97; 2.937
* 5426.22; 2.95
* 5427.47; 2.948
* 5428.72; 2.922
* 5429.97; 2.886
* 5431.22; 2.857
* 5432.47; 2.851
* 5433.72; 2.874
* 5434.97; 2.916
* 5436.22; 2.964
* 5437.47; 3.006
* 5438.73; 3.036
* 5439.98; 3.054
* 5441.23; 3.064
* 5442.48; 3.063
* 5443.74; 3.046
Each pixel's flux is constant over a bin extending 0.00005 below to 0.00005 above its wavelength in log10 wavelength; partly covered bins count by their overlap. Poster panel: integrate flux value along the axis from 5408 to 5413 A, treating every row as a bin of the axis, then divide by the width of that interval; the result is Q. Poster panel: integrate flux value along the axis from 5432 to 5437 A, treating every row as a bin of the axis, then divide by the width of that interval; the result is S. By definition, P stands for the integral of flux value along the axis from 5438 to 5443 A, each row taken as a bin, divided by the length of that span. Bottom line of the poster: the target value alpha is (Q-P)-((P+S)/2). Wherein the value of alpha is -3.12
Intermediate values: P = 3.05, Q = 2.91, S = 2.91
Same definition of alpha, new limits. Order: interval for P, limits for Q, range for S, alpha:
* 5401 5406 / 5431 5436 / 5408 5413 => -2.79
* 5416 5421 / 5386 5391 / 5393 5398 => -2.99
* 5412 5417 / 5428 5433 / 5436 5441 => -3.07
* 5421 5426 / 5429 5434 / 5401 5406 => -2.95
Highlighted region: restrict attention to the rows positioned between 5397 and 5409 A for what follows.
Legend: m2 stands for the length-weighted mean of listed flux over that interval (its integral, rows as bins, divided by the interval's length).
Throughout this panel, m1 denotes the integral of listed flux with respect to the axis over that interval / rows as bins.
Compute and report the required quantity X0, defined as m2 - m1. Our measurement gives -30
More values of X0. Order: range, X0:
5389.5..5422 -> -89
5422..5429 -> -18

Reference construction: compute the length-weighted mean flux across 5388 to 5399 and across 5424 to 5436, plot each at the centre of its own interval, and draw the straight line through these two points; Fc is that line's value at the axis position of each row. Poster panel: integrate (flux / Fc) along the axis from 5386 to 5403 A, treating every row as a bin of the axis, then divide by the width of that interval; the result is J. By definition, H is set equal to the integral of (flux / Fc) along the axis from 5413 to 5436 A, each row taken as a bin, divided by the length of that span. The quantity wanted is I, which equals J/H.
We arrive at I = 0.99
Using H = 1.03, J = 1.02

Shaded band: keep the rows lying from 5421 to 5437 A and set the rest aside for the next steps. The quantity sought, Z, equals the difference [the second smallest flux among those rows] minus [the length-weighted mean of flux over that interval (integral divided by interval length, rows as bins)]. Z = -0.06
